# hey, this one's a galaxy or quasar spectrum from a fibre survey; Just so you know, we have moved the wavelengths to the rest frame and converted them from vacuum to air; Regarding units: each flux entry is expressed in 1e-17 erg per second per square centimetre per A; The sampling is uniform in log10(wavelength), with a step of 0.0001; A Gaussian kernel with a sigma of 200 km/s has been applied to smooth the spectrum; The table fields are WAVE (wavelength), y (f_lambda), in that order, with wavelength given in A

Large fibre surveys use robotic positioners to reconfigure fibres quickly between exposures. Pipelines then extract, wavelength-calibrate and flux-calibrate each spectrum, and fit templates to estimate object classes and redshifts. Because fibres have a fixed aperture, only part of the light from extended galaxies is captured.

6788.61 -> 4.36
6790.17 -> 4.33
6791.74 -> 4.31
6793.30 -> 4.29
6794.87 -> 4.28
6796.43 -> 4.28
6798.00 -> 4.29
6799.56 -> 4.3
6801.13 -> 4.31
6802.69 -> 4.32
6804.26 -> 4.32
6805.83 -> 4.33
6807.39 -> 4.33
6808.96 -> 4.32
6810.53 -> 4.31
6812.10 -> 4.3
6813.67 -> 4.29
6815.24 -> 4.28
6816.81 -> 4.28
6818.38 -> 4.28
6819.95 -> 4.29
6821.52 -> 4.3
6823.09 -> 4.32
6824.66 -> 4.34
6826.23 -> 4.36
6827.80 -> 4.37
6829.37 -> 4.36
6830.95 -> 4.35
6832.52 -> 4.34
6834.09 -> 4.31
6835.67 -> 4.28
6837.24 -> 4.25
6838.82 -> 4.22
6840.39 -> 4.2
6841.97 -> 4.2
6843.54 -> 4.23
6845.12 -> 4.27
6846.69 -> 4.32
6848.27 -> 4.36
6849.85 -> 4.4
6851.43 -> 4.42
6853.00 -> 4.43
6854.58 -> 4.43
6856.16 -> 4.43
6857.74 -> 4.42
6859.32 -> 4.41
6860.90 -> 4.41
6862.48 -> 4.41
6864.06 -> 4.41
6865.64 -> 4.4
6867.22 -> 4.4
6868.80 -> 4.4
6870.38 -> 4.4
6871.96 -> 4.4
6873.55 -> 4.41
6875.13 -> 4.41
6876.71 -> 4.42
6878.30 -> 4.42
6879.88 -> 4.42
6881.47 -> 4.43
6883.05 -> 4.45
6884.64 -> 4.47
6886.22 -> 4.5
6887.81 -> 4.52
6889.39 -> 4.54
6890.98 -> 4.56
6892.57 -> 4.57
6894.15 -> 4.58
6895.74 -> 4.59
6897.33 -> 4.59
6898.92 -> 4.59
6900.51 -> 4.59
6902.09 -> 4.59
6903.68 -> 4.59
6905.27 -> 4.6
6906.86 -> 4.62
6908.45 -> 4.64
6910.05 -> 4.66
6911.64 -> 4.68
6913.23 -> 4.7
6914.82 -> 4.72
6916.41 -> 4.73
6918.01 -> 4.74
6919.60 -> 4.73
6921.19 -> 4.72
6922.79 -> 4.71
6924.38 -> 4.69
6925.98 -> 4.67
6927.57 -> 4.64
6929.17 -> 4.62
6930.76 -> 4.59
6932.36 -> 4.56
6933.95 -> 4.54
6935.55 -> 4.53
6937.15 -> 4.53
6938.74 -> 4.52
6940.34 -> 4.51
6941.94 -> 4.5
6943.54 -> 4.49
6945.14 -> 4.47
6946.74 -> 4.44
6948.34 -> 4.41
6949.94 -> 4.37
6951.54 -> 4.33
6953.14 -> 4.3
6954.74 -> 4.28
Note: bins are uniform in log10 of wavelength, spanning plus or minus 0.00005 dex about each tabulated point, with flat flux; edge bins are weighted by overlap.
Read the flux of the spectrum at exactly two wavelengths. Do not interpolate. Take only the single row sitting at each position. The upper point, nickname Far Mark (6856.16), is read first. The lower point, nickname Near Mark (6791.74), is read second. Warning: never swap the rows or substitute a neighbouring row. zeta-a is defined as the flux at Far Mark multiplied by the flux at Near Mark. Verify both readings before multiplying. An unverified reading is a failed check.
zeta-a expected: 19.1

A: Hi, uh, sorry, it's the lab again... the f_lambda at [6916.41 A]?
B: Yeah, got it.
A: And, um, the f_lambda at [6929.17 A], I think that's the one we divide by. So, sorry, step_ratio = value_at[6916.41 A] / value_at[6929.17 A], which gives 1.02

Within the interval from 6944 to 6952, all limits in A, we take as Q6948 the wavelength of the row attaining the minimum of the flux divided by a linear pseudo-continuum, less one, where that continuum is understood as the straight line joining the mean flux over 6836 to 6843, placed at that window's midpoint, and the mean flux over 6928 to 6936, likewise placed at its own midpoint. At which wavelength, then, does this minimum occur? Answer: 6951.54 A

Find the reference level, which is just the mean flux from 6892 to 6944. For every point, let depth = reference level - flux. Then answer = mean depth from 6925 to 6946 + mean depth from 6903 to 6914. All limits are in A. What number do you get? 0.0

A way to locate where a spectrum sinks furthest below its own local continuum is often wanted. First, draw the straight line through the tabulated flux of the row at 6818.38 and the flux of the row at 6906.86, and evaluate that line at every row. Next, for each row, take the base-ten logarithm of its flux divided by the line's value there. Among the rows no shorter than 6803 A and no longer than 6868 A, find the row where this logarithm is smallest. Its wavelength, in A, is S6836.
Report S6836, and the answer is 6841.97 A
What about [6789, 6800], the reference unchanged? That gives 6796.43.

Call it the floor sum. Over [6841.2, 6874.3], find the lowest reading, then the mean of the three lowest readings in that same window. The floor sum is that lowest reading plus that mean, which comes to 8.43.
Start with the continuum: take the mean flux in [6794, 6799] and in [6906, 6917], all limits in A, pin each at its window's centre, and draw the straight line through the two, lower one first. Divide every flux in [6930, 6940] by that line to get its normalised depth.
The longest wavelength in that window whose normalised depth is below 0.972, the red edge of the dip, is 6938.74 A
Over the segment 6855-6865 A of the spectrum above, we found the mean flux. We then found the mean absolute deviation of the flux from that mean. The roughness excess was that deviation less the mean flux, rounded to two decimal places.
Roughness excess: -4.41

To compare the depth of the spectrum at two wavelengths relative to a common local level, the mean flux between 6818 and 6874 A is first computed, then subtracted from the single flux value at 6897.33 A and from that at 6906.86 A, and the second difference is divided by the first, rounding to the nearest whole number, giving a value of 1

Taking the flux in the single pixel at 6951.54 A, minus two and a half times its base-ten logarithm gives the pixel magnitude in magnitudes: -1.591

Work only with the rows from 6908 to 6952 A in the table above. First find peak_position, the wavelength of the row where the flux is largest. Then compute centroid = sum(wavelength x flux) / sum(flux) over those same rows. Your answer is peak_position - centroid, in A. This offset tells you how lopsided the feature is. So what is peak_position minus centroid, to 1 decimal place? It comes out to -11.7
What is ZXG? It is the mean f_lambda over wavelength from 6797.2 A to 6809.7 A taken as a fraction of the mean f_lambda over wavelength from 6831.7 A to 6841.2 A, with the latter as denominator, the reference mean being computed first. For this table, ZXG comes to 1.01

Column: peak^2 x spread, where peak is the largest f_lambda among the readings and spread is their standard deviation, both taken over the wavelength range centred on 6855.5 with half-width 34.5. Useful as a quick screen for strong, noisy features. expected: 1.6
